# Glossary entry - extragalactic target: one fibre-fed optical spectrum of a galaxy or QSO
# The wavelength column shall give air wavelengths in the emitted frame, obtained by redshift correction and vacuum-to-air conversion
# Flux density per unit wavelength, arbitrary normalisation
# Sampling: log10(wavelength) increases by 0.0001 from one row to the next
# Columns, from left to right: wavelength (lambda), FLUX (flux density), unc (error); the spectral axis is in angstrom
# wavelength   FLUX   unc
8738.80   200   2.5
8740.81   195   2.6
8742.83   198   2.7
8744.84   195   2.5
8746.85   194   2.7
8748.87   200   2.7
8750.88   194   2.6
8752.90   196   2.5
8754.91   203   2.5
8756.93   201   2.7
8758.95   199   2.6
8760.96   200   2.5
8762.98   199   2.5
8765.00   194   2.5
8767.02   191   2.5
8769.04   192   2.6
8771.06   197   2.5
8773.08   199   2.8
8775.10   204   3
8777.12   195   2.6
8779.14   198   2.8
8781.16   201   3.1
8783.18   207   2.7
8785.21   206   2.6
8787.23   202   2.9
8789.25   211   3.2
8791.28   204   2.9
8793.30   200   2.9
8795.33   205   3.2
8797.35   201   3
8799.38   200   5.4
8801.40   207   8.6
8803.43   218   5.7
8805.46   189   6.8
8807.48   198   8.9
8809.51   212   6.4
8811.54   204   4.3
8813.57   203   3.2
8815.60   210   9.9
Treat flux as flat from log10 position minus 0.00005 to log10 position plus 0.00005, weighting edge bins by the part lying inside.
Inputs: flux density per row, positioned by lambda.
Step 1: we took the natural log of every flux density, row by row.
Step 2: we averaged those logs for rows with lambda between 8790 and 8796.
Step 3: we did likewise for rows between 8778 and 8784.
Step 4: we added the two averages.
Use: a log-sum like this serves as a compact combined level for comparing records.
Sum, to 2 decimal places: 10.62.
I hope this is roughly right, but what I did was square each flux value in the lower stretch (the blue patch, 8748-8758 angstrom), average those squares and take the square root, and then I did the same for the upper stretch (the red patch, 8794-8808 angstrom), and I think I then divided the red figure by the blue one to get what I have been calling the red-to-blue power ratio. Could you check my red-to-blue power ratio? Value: 1.02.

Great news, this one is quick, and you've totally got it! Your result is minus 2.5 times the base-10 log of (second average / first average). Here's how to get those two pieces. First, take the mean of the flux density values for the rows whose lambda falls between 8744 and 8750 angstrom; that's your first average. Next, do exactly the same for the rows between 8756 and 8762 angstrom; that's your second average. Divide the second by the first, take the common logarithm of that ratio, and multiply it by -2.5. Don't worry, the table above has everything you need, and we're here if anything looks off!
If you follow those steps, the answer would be -0.020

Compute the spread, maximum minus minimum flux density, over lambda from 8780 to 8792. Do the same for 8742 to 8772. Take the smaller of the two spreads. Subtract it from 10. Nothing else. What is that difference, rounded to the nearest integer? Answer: 0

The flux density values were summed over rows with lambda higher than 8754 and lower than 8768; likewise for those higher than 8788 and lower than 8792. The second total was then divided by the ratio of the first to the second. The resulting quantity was 124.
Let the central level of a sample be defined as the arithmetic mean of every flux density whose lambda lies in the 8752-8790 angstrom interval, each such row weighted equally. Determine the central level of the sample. 200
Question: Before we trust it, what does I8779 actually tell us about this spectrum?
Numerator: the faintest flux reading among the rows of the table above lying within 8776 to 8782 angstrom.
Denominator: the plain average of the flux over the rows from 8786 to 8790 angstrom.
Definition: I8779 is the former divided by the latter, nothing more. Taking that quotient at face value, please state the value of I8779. 0.944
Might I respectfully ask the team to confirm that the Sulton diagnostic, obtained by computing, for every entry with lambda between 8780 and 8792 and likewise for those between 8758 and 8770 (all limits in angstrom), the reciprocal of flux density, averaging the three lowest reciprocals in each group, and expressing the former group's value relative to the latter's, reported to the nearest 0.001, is 0.958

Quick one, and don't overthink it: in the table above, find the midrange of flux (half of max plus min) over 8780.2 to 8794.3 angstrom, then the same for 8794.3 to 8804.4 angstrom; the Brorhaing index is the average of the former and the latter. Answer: 207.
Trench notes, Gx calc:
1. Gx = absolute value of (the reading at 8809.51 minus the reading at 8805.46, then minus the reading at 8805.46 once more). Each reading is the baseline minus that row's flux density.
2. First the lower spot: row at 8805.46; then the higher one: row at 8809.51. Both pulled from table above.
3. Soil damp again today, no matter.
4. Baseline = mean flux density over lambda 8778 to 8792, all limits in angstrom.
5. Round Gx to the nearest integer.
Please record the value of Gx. 38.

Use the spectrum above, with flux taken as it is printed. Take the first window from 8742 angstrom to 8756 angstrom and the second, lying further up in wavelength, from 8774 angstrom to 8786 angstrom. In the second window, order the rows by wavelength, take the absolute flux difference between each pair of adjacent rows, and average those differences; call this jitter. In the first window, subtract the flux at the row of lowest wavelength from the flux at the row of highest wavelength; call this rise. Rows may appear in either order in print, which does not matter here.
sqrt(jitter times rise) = 4.7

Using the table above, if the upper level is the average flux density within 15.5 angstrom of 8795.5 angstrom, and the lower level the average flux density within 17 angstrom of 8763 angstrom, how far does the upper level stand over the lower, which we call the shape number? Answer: 6.7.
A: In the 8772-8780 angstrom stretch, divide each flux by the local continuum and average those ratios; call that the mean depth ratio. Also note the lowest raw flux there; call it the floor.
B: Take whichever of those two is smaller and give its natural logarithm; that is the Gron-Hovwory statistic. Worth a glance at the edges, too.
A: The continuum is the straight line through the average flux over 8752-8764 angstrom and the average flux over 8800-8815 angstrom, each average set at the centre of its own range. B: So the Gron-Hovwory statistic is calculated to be -0.012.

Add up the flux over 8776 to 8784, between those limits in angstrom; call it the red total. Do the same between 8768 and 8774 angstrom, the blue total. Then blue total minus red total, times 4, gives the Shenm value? -852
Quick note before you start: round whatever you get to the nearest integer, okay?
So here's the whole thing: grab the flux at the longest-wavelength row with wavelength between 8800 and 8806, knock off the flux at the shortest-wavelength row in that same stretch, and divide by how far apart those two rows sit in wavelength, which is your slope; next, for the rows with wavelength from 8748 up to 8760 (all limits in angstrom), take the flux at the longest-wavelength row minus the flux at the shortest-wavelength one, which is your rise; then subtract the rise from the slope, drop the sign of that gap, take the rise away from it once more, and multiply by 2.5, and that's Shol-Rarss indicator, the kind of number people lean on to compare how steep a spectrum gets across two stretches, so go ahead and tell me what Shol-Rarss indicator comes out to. 11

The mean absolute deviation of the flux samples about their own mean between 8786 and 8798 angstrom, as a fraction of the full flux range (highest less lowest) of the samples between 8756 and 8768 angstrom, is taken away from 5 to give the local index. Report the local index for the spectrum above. 4.7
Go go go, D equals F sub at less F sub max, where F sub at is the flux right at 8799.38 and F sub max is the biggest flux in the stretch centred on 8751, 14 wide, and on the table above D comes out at -3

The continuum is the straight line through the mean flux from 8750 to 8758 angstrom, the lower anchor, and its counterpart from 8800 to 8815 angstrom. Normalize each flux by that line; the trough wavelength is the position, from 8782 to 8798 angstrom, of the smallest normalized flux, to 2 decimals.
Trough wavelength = 8793.30 angstrom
